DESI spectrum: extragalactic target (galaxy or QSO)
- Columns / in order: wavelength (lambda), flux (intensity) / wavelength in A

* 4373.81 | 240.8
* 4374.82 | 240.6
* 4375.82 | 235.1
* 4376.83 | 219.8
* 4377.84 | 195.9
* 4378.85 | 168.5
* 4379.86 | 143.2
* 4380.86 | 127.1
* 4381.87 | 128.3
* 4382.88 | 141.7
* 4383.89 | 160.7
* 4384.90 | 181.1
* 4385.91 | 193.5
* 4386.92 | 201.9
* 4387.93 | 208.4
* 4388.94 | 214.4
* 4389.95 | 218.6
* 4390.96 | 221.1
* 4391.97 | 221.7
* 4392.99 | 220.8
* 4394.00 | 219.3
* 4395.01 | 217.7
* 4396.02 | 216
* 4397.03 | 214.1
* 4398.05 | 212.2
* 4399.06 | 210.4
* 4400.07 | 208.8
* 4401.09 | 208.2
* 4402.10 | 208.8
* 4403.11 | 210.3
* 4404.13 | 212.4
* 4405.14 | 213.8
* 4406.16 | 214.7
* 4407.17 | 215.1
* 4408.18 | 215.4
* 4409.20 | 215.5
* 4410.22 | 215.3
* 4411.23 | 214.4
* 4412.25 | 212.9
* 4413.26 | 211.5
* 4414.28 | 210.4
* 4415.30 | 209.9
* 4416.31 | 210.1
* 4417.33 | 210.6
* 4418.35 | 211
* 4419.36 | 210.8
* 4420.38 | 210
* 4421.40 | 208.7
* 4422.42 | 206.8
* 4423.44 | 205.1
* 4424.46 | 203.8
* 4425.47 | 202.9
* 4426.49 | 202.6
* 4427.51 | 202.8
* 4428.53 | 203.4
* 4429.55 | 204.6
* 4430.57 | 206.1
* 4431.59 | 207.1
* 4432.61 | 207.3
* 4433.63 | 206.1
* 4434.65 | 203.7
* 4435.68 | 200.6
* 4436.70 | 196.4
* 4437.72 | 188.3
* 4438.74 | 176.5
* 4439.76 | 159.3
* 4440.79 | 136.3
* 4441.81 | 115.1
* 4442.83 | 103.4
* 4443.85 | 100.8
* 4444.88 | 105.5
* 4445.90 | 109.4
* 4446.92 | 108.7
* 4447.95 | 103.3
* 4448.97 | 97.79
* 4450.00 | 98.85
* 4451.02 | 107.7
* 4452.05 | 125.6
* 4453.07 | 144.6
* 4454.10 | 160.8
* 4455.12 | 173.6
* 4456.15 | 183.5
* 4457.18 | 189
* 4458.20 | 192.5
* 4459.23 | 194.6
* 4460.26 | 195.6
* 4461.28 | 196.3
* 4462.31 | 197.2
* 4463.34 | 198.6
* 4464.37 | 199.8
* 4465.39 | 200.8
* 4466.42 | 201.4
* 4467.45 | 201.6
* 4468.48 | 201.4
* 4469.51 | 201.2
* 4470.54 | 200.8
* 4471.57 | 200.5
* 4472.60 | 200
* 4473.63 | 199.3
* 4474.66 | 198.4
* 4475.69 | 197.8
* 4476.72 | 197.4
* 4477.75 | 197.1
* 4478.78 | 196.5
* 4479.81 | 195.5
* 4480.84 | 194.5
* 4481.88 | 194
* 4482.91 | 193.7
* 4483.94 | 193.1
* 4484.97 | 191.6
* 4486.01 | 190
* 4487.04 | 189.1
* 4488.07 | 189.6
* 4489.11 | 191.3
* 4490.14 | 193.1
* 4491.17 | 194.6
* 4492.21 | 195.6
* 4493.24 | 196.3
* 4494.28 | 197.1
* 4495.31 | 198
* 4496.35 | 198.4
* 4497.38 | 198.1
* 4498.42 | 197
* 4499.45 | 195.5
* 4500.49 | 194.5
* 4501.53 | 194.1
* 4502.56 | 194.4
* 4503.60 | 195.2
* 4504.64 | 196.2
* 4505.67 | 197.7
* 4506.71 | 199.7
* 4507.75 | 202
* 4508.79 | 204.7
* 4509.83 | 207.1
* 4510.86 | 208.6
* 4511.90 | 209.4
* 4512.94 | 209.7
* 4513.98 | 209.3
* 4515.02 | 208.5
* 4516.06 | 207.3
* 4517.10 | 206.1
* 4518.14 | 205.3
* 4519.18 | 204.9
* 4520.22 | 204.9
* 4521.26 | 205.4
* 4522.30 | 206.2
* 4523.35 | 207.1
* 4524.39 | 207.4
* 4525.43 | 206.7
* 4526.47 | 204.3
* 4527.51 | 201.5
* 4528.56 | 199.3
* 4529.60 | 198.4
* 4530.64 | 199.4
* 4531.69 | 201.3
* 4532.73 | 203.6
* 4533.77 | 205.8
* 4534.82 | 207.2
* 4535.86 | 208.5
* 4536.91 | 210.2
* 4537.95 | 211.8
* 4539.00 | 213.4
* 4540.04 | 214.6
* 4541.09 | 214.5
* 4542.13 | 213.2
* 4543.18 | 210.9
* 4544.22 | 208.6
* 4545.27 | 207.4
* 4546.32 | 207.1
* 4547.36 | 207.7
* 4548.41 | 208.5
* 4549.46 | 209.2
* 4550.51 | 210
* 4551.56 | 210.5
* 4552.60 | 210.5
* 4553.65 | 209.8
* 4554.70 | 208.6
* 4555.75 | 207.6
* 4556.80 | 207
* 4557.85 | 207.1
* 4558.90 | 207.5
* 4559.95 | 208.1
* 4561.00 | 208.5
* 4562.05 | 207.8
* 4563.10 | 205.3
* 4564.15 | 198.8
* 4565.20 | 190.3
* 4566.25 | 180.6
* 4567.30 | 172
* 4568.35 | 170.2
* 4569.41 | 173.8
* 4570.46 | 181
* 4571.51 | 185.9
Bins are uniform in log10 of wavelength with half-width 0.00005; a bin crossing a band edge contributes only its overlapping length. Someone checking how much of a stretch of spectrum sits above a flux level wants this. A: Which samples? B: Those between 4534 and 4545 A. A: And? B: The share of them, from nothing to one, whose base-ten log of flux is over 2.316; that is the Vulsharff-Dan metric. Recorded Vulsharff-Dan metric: 1.0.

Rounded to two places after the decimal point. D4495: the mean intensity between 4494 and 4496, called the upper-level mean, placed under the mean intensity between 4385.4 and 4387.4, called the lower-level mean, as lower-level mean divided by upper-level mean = 1.00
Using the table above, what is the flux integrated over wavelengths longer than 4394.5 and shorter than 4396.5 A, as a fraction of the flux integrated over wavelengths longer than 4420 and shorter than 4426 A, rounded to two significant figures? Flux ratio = 0.35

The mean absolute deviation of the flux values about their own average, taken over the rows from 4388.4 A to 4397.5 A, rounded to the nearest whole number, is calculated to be 2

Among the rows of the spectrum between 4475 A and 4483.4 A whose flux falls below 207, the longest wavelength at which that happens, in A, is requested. 4482.91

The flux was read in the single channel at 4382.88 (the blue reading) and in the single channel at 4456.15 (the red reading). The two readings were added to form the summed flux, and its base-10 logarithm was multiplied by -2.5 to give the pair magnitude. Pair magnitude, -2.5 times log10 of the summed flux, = -6.28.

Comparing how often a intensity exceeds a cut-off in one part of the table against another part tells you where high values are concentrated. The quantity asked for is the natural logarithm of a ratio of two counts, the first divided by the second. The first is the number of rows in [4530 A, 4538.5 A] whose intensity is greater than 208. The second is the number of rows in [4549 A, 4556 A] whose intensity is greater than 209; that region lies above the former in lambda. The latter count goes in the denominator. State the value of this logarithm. -0.51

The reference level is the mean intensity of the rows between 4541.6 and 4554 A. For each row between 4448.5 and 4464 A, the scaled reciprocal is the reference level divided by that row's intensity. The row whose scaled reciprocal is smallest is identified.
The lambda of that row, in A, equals 4463.34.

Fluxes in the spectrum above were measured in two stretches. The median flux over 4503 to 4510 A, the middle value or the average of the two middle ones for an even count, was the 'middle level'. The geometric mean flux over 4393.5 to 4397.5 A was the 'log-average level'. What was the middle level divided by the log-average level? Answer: 0.92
